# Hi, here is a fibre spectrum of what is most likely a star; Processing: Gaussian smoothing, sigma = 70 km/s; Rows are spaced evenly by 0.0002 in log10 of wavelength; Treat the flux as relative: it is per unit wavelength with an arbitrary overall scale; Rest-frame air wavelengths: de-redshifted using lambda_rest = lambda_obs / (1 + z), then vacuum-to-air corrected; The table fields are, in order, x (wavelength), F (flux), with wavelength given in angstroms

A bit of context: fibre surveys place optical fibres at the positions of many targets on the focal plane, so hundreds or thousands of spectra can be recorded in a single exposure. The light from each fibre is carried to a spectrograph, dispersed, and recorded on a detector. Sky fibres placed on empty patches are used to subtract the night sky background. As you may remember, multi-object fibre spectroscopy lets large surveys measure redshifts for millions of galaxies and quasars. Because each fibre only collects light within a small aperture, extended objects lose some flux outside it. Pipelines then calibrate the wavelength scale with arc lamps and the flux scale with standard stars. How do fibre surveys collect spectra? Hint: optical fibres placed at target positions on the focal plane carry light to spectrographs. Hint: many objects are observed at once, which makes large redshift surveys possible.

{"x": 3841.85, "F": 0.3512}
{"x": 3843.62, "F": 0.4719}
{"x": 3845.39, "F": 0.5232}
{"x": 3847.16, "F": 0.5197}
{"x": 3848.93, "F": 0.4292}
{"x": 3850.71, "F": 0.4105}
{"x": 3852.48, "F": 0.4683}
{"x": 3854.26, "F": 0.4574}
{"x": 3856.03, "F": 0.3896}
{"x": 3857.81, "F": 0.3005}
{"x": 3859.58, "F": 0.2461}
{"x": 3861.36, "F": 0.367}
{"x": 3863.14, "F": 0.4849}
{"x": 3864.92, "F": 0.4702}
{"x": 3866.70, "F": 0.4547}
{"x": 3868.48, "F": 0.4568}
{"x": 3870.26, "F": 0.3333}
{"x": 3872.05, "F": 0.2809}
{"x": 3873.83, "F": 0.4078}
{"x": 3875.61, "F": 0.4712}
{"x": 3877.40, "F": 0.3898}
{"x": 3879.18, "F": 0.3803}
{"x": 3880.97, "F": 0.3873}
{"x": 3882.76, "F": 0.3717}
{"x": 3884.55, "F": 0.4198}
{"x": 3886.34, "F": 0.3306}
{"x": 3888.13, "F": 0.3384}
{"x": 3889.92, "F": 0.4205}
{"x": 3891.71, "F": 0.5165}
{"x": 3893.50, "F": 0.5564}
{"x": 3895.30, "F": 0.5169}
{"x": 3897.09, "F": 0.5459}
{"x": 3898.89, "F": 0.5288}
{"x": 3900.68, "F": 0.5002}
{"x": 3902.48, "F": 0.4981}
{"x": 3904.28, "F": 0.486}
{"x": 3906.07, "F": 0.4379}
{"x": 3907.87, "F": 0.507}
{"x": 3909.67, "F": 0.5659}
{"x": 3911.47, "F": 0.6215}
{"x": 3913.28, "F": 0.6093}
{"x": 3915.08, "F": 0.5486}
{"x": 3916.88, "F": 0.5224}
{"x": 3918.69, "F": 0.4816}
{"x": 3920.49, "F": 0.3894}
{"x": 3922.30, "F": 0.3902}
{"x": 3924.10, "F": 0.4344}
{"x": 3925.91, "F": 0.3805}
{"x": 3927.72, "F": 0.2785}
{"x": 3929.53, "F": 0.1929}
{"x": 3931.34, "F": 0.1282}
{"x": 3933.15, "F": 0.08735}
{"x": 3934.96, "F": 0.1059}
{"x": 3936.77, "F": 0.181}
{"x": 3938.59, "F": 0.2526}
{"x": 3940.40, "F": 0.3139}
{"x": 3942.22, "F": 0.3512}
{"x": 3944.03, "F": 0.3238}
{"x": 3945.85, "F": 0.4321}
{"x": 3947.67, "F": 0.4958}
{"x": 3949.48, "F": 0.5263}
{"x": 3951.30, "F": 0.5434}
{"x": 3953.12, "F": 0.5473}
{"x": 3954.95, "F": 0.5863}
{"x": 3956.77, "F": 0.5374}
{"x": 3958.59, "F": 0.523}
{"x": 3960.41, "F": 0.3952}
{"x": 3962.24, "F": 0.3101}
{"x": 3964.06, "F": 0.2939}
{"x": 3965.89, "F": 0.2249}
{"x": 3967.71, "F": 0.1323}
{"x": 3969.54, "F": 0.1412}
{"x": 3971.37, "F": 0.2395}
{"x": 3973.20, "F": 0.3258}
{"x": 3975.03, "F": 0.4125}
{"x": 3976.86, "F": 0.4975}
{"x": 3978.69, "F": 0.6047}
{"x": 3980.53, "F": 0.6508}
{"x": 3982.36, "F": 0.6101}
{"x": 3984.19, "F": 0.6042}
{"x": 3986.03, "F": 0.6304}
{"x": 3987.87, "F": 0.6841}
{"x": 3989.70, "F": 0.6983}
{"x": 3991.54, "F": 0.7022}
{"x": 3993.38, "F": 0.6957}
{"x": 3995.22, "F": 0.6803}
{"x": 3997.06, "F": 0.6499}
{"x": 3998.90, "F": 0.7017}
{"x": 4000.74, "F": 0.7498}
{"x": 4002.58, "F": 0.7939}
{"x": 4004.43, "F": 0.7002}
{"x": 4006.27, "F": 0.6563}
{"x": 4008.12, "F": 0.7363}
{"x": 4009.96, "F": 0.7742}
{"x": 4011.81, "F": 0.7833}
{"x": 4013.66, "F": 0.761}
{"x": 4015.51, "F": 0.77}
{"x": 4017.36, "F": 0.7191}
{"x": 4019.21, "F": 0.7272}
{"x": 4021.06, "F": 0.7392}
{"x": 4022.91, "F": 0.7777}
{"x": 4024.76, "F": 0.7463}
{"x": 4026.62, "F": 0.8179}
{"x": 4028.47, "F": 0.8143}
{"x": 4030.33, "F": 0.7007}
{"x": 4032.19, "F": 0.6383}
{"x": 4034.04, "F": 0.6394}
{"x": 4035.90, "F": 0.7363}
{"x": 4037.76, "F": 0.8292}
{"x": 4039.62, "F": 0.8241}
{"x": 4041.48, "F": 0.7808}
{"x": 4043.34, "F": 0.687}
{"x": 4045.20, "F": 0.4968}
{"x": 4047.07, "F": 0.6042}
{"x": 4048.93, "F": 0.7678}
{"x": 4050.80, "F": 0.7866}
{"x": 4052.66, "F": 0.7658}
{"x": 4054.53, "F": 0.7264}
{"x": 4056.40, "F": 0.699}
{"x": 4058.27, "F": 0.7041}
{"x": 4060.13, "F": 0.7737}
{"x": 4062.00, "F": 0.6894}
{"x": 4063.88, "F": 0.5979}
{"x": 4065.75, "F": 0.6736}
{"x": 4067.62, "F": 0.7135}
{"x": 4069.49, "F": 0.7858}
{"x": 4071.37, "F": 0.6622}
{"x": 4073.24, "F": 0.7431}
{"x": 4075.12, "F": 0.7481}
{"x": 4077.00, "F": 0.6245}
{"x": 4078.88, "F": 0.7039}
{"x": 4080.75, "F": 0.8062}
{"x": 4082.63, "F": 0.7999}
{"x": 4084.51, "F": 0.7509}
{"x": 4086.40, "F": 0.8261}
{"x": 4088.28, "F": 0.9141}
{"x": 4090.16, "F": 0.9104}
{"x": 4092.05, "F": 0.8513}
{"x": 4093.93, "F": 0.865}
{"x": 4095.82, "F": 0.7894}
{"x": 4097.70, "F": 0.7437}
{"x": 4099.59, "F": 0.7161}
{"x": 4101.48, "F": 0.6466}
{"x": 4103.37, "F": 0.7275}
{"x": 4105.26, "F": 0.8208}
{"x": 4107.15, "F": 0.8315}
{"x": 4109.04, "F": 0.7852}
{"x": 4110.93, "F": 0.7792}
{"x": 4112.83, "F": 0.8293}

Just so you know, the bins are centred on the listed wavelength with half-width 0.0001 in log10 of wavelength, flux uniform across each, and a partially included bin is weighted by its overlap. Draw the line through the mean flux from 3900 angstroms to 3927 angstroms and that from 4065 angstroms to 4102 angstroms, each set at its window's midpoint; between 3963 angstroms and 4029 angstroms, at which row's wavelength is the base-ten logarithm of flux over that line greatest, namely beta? 4002.58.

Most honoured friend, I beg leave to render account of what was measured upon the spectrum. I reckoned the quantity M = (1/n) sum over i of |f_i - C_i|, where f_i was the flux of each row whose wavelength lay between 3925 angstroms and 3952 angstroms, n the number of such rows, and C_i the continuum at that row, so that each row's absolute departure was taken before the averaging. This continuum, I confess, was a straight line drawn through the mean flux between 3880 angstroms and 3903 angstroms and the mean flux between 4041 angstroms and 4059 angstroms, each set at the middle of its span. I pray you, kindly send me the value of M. 0.223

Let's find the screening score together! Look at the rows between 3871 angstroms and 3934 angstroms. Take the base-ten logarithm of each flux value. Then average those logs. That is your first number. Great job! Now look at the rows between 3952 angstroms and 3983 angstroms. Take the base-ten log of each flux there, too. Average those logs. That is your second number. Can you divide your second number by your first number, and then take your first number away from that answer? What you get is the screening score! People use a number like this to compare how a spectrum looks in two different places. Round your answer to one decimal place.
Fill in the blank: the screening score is 1.5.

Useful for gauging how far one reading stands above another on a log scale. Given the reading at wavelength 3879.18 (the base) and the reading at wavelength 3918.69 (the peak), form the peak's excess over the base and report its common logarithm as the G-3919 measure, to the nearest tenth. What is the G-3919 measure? -1.0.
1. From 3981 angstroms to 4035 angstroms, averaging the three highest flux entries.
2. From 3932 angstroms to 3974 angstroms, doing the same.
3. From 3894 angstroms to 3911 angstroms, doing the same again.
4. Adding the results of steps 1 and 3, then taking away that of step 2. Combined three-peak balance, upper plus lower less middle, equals 0.80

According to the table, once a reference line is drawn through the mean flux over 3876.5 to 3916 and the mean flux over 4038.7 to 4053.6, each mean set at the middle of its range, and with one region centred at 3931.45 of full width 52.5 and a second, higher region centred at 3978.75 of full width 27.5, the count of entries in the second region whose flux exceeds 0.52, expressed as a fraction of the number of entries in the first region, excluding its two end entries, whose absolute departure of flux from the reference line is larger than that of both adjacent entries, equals 2.0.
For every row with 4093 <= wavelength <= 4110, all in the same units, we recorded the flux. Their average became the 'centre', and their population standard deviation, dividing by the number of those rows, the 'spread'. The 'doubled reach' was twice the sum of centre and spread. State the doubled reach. 1.67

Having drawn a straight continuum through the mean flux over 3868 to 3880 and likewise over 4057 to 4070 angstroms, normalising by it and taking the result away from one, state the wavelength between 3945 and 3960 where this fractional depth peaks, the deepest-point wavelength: 3945.85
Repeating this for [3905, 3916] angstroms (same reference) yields 3906.07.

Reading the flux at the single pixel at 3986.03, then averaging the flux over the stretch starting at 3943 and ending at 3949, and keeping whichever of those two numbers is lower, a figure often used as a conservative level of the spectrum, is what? 0.42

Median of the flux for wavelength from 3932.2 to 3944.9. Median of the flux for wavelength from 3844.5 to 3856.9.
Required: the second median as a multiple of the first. 1.81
